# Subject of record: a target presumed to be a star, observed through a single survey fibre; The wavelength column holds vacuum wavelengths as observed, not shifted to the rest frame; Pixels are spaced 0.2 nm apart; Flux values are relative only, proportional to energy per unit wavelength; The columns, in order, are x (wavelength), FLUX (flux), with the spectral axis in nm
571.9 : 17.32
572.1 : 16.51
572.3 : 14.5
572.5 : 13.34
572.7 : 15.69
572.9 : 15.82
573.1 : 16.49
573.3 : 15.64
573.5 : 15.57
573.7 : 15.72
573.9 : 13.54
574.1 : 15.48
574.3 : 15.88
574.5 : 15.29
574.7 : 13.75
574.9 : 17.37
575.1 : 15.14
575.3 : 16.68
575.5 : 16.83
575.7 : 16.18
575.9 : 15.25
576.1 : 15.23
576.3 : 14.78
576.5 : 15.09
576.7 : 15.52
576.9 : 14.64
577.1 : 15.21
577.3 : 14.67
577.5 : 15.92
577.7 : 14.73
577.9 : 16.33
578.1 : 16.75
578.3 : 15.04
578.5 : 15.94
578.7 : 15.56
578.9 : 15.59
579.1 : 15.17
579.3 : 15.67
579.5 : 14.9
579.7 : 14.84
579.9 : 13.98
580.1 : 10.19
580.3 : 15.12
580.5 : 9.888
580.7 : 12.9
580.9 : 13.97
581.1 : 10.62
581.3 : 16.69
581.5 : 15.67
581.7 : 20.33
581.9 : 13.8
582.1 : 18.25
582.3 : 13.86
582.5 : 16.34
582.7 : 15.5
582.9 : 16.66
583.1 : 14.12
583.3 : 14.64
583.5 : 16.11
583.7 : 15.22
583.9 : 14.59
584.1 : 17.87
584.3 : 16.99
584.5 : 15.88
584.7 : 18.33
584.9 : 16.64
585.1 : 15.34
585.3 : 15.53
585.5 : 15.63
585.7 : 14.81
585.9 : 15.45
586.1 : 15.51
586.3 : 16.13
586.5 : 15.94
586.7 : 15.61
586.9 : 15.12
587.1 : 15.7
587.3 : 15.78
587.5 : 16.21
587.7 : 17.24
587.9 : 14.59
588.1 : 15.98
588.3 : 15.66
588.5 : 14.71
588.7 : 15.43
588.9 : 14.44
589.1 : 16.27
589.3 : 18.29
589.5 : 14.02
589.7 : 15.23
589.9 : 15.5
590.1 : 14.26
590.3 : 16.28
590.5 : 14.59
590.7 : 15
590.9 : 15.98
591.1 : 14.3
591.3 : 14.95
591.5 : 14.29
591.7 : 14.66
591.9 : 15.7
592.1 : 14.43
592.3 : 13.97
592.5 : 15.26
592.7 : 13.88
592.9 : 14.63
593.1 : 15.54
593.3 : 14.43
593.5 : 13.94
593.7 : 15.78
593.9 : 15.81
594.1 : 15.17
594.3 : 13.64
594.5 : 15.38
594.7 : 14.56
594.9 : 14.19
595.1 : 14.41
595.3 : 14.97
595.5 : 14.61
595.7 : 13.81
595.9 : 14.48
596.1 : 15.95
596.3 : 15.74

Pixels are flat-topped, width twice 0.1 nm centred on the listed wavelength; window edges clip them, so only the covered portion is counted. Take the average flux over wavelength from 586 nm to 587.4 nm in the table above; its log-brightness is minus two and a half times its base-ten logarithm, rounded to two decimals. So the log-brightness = -2.99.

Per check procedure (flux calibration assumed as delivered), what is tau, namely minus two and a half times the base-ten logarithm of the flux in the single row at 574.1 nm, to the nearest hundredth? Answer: -2.97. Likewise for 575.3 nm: -3.06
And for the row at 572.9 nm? -3.00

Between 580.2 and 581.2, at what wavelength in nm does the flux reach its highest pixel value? 580.3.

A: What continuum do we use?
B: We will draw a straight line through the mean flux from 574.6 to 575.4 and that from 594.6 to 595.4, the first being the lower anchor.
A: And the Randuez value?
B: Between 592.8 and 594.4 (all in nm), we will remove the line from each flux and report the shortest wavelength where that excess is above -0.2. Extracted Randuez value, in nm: 592.9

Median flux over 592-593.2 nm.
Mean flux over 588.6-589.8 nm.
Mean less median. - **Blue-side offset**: 1.08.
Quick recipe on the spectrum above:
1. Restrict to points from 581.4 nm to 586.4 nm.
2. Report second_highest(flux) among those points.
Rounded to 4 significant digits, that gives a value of 18.33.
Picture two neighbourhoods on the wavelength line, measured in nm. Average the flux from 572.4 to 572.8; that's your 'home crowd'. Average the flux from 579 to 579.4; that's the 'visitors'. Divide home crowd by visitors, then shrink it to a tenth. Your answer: 0.094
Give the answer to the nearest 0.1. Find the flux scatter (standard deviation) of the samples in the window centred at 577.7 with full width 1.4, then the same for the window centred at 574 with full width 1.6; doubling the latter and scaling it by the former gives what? 2.3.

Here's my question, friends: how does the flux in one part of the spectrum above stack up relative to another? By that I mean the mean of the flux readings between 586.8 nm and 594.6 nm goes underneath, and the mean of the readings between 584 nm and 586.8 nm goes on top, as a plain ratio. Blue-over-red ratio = 1.06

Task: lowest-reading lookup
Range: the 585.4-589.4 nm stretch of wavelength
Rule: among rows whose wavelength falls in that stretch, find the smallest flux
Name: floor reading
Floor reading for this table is 14.44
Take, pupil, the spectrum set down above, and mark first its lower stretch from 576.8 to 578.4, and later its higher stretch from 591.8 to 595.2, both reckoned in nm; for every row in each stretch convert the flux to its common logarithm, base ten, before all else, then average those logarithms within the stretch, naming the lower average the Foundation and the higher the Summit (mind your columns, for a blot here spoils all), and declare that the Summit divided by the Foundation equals 0.984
